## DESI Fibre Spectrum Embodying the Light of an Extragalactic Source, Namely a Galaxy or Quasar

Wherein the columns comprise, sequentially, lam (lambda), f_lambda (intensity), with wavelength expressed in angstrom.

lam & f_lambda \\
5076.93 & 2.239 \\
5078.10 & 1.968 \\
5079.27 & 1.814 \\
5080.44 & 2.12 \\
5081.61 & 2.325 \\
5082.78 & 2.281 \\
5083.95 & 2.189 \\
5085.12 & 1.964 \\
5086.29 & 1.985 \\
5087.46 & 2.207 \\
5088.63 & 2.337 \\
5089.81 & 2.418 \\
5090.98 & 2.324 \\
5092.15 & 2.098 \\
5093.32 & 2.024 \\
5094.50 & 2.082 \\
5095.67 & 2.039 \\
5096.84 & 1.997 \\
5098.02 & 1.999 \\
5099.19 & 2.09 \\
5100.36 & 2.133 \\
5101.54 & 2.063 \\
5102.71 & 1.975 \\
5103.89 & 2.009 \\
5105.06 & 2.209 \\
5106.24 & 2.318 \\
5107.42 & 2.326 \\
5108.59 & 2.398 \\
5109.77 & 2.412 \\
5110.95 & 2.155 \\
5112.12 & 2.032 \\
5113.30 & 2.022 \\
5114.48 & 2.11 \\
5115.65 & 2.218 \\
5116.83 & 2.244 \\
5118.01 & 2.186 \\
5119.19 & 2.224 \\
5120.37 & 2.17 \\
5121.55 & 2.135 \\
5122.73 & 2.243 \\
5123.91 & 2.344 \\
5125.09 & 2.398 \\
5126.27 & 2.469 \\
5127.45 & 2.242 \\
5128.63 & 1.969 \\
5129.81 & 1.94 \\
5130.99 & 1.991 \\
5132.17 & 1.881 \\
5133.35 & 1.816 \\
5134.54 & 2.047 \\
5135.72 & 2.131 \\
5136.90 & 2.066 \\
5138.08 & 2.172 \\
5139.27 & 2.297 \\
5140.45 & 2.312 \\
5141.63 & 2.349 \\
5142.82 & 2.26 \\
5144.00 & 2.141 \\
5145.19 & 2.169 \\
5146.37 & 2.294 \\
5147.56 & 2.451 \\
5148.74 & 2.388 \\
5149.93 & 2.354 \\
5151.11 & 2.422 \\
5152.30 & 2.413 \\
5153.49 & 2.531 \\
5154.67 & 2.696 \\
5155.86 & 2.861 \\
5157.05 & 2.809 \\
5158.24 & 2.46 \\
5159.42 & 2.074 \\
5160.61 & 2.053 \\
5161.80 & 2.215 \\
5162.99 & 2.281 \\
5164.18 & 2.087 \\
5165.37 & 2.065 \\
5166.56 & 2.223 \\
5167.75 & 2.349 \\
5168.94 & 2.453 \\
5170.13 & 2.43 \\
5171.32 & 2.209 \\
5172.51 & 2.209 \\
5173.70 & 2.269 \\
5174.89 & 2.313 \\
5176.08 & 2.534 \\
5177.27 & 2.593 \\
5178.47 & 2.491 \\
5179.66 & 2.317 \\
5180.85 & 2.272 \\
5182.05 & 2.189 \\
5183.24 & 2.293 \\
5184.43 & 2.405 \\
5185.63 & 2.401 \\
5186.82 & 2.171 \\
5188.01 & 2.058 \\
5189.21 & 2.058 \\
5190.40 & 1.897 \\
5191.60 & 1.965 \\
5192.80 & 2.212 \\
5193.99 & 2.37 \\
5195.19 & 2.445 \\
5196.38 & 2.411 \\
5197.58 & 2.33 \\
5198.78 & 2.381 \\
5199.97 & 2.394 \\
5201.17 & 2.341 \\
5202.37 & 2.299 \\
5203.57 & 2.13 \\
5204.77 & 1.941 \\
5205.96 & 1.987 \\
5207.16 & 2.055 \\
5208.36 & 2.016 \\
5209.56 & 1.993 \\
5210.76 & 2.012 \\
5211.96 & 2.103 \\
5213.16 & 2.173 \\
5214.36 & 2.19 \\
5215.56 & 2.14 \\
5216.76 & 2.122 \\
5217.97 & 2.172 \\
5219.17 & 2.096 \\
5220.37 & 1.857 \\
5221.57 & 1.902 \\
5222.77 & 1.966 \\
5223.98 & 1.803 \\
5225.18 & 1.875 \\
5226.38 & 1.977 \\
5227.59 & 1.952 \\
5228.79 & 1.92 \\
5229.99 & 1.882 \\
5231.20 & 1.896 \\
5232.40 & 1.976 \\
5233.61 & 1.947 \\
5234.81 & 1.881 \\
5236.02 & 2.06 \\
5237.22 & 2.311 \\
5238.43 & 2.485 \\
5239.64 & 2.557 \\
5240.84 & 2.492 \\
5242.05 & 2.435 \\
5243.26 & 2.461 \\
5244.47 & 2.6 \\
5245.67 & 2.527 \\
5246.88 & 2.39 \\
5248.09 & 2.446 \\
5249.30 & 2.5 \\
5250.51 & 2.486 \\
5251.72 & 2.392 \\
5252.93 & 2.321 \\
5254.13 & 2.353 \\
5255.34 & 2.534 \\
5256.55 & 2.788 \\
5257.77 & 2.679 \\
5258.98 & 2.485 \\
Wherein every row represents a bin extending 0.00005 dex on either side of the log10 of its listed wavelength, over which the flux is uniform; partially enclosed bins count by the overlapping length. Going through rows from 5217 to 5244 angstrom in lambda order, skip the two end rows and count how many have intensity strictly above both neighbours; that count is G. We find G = 4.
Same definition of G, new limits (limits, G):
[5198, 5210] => 2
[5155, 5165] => 1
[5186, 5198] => 1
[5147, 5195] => 6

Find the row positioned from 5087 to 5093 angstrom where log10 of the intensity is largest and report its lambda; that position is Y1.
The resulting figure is 5089.81 angstrom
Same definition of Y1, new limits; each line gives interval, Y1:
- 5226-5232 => 5226.38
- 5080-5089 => 5088.63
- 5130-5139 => 5138.08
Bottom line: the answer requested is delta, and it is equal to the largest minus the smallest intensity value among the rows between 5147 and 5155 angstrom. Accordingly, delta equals 0.342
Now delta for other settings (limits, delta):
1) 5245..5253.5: 0.206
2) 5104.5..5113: 0.380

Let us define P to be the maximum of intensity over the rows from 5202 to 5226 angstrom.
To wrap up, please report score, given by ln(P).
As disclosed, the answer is 0.83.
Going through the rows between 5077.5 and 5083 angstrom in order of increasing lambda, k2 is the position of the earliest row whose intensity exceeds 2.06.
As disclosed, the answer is 5080.44 angstrom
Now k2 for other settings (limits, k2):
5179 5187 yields 5179.66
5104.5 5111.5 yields 5105.06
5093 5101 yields 5094.50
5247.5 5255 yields 5248.09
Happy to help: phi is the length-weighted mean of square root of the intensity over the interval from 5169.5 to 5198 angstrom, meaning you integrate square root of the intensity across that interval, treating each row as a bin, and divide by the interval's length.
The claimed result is 1.51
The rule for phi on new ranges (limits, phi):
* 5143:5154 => 1.53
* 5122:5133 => 1.47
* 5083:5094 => 1.47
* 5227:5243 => 1.46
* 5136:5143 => 1.50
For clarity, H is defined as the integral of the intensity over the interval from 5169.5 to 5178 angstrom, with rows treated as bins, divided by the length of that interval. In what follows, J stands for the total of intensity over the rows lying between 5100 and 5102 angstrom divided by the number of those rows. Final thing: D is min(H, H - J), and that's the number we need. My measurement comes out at 0.27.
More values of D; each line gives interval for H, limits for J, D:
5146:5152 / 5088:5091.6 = 0.03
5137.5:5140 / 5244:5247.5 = -0.27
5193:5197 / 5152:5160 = -0.16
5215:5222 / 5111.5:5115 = 0.00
